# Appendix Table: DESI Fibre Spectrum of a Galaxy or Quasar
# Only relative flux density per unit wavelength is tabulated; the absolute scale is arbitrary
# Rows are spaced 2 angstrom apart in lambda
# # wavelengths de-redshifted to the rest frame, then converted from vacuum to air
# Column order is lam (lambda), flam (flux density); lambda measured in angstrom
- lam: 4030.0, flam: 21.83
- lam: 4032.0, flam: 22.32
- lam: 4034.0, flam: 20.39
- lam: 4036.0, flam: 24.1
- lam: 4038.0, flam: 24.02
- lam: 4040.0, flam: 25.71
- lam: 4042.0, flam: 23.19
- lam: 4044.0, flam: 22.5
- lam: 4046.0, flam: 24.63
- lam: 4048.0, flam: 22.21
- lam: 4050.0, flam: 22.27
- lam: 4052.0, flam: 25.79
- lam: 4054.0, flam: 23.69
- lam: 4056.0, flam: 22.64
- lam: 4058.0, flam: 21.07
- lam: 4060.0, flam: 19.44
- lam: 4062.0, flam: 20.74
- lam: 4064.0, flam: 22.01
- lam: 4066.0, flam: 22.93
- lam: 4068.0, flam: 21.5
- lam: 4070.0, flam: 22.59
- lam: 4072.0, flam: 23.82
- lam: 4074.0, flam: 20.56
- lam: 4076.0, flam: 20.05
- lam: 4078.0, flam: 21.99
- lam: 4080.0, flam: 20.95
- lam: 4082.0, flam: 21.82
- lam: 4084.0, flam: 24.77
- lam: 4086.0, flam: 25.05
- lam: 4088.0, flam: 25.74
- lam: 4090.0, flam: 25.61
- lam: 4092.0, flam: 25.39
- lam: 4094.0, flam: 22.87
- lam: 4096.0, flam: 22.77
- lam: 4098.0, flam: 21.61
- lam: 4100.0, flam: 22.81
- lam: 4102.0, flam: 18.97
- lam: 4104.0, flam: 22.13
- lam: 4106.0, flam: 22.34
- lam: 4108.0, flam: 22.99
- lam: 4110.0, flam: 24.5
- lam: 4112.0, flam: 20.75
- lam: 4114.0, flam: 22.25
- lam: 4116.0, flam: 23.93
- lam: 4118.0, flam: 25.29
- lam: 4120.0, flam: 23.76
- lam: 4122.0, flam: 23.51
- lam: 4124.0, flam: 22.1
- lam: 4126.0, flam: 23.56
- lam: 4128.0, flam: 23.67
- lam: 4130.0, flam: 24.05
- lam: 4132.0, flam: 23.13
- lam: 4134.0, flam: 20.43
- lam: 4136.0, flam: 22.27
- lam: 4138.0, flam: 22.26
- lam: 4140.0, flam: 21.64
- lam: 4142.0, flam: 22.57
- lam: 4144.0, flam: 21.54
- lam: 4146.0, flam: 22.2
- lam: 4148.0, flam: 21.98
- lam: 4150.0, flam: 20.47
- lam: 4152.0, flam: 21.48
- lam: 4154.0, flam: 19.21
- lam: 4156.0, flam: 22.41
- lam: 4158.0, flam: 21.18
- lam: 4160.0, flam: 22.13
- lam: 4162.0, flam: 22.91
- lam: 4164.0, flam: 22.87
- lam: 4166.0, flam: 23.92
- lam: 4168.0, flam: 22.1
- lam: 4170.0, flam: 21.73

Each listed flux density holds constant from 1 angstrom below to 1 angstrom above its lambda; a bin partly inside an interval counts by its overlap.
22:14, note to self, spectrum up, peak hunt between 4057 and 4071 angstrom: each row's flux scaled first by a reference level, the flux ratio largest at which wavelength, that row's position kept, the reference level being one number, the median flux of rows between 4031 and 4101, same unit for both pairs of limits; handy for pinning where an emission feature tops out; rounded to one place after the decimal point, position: 4066.0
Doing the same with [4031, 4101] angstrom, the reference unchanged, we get 4052.0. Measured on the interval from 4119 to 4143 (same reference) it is 4130.0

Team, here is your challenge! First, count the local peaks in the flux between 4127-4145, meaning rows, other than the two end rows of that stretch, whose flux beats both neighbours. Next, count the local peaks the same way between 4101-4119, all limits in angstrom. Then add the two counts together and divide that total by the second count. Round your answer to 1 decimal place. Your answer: 4.0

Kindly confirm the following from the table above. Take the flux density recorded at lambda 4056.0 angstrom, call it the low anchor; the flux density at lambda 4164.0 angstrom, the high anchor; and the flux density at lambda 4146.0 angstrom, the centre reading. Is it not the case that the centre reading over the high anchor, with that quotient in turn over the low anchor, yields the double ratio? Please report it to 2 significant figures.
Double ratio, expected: 0.043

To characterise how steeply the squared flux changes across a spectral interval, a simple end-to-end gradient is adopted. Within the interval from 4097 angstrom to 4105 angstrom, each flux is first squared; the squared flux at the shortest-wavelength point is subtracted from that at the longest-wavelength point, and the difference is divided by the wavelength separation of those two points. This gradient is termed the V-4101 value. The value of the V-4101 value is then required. 4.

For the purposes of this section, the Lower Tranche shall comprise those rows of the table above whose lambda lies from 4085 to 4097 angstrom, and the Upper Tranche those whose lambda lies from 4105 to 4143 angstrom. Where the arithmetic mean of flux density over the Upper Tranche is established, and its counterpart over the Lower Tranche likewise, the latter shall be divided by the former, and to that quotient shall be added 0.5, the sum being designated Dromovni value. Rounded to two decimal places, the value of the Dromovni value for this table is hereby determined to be 1.57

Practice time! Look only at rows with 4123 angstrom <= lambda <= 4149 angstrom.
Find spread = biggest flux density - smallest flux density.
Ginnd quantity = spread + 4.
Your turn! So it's 7.6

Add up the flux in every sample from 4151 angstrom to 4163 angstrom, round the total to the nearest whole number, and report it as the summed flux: 129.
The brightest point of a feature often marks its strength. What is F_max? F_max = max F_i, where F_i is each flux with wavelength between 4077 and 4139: 25.74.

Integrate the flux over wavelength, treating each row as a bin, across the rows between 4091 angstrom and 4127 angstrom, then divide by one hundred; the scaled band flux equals 8.23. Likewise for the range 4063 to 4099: 8.24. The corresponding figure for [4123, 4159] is 7.92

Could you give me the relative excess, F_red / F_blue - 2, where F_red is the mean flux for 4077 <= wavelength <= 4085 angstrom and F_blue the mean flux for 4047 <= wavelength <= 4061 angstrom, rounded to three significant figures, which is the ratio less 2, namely -1.00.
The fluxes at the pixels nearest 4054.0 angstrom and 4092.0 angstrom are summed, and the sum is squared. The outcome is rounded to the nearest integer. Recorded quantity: 2409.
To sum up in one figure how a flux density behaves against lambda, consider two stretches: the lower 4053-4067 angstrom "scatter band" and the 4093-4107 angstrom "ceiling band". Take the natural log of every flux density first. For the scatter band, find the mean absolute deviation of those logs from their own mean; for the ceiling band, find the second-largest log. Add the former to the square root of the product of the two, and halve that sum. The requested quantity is 0.234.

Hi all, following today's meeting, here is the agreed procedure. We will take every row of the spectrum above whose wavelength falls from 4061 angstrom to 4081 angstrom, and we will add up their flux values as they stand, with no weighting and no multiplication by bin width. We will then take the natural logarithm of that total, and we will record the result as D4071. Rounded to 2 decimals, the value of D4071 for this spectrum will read 5.38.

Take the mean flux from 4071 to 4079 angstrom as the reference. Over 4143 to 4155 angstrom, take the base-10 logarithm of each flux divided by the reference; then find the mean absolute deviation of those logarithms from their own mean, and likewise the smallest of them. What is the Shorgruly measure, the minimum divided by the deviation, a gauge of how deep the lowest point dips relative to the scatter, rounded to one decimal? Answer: -2.8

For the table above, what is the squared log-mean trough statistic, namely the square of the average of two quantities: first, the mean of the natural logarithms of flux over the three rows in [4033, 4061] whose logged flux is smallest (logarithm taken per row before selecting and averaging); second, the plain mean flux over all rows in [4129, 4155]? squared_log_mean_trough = 154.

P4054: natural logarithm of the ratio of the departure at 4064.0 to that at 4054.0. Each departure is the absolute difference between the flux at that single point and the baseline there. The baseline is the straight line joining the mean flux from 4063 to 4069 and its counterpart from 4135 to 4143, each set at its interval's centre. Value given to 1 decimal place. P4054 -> -2.4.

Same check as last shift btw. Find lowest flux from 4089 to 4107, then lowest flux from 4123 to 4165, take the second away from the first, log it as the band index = -0.2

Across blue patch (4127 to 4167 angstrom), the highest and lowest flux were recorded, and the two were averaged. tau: 21.63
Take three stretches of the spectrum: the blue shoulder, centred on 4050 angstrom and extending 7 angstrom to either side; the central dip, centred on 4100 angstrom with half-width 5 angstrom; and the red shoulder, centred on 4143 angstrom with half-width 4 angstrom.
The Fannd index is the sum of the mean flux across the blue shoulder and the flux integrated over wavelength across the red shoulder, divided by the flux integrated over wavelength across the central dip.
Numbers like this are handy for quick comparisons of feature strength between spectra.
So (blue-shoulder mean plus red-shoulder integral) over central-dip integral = 0.9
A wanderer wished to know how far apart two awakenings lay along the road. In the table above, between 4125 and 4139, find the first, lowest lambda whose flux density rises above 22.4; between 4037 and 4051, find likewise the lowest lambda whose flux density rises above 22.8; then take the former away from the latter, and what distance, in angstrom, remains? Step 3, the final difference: -88 angstrom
